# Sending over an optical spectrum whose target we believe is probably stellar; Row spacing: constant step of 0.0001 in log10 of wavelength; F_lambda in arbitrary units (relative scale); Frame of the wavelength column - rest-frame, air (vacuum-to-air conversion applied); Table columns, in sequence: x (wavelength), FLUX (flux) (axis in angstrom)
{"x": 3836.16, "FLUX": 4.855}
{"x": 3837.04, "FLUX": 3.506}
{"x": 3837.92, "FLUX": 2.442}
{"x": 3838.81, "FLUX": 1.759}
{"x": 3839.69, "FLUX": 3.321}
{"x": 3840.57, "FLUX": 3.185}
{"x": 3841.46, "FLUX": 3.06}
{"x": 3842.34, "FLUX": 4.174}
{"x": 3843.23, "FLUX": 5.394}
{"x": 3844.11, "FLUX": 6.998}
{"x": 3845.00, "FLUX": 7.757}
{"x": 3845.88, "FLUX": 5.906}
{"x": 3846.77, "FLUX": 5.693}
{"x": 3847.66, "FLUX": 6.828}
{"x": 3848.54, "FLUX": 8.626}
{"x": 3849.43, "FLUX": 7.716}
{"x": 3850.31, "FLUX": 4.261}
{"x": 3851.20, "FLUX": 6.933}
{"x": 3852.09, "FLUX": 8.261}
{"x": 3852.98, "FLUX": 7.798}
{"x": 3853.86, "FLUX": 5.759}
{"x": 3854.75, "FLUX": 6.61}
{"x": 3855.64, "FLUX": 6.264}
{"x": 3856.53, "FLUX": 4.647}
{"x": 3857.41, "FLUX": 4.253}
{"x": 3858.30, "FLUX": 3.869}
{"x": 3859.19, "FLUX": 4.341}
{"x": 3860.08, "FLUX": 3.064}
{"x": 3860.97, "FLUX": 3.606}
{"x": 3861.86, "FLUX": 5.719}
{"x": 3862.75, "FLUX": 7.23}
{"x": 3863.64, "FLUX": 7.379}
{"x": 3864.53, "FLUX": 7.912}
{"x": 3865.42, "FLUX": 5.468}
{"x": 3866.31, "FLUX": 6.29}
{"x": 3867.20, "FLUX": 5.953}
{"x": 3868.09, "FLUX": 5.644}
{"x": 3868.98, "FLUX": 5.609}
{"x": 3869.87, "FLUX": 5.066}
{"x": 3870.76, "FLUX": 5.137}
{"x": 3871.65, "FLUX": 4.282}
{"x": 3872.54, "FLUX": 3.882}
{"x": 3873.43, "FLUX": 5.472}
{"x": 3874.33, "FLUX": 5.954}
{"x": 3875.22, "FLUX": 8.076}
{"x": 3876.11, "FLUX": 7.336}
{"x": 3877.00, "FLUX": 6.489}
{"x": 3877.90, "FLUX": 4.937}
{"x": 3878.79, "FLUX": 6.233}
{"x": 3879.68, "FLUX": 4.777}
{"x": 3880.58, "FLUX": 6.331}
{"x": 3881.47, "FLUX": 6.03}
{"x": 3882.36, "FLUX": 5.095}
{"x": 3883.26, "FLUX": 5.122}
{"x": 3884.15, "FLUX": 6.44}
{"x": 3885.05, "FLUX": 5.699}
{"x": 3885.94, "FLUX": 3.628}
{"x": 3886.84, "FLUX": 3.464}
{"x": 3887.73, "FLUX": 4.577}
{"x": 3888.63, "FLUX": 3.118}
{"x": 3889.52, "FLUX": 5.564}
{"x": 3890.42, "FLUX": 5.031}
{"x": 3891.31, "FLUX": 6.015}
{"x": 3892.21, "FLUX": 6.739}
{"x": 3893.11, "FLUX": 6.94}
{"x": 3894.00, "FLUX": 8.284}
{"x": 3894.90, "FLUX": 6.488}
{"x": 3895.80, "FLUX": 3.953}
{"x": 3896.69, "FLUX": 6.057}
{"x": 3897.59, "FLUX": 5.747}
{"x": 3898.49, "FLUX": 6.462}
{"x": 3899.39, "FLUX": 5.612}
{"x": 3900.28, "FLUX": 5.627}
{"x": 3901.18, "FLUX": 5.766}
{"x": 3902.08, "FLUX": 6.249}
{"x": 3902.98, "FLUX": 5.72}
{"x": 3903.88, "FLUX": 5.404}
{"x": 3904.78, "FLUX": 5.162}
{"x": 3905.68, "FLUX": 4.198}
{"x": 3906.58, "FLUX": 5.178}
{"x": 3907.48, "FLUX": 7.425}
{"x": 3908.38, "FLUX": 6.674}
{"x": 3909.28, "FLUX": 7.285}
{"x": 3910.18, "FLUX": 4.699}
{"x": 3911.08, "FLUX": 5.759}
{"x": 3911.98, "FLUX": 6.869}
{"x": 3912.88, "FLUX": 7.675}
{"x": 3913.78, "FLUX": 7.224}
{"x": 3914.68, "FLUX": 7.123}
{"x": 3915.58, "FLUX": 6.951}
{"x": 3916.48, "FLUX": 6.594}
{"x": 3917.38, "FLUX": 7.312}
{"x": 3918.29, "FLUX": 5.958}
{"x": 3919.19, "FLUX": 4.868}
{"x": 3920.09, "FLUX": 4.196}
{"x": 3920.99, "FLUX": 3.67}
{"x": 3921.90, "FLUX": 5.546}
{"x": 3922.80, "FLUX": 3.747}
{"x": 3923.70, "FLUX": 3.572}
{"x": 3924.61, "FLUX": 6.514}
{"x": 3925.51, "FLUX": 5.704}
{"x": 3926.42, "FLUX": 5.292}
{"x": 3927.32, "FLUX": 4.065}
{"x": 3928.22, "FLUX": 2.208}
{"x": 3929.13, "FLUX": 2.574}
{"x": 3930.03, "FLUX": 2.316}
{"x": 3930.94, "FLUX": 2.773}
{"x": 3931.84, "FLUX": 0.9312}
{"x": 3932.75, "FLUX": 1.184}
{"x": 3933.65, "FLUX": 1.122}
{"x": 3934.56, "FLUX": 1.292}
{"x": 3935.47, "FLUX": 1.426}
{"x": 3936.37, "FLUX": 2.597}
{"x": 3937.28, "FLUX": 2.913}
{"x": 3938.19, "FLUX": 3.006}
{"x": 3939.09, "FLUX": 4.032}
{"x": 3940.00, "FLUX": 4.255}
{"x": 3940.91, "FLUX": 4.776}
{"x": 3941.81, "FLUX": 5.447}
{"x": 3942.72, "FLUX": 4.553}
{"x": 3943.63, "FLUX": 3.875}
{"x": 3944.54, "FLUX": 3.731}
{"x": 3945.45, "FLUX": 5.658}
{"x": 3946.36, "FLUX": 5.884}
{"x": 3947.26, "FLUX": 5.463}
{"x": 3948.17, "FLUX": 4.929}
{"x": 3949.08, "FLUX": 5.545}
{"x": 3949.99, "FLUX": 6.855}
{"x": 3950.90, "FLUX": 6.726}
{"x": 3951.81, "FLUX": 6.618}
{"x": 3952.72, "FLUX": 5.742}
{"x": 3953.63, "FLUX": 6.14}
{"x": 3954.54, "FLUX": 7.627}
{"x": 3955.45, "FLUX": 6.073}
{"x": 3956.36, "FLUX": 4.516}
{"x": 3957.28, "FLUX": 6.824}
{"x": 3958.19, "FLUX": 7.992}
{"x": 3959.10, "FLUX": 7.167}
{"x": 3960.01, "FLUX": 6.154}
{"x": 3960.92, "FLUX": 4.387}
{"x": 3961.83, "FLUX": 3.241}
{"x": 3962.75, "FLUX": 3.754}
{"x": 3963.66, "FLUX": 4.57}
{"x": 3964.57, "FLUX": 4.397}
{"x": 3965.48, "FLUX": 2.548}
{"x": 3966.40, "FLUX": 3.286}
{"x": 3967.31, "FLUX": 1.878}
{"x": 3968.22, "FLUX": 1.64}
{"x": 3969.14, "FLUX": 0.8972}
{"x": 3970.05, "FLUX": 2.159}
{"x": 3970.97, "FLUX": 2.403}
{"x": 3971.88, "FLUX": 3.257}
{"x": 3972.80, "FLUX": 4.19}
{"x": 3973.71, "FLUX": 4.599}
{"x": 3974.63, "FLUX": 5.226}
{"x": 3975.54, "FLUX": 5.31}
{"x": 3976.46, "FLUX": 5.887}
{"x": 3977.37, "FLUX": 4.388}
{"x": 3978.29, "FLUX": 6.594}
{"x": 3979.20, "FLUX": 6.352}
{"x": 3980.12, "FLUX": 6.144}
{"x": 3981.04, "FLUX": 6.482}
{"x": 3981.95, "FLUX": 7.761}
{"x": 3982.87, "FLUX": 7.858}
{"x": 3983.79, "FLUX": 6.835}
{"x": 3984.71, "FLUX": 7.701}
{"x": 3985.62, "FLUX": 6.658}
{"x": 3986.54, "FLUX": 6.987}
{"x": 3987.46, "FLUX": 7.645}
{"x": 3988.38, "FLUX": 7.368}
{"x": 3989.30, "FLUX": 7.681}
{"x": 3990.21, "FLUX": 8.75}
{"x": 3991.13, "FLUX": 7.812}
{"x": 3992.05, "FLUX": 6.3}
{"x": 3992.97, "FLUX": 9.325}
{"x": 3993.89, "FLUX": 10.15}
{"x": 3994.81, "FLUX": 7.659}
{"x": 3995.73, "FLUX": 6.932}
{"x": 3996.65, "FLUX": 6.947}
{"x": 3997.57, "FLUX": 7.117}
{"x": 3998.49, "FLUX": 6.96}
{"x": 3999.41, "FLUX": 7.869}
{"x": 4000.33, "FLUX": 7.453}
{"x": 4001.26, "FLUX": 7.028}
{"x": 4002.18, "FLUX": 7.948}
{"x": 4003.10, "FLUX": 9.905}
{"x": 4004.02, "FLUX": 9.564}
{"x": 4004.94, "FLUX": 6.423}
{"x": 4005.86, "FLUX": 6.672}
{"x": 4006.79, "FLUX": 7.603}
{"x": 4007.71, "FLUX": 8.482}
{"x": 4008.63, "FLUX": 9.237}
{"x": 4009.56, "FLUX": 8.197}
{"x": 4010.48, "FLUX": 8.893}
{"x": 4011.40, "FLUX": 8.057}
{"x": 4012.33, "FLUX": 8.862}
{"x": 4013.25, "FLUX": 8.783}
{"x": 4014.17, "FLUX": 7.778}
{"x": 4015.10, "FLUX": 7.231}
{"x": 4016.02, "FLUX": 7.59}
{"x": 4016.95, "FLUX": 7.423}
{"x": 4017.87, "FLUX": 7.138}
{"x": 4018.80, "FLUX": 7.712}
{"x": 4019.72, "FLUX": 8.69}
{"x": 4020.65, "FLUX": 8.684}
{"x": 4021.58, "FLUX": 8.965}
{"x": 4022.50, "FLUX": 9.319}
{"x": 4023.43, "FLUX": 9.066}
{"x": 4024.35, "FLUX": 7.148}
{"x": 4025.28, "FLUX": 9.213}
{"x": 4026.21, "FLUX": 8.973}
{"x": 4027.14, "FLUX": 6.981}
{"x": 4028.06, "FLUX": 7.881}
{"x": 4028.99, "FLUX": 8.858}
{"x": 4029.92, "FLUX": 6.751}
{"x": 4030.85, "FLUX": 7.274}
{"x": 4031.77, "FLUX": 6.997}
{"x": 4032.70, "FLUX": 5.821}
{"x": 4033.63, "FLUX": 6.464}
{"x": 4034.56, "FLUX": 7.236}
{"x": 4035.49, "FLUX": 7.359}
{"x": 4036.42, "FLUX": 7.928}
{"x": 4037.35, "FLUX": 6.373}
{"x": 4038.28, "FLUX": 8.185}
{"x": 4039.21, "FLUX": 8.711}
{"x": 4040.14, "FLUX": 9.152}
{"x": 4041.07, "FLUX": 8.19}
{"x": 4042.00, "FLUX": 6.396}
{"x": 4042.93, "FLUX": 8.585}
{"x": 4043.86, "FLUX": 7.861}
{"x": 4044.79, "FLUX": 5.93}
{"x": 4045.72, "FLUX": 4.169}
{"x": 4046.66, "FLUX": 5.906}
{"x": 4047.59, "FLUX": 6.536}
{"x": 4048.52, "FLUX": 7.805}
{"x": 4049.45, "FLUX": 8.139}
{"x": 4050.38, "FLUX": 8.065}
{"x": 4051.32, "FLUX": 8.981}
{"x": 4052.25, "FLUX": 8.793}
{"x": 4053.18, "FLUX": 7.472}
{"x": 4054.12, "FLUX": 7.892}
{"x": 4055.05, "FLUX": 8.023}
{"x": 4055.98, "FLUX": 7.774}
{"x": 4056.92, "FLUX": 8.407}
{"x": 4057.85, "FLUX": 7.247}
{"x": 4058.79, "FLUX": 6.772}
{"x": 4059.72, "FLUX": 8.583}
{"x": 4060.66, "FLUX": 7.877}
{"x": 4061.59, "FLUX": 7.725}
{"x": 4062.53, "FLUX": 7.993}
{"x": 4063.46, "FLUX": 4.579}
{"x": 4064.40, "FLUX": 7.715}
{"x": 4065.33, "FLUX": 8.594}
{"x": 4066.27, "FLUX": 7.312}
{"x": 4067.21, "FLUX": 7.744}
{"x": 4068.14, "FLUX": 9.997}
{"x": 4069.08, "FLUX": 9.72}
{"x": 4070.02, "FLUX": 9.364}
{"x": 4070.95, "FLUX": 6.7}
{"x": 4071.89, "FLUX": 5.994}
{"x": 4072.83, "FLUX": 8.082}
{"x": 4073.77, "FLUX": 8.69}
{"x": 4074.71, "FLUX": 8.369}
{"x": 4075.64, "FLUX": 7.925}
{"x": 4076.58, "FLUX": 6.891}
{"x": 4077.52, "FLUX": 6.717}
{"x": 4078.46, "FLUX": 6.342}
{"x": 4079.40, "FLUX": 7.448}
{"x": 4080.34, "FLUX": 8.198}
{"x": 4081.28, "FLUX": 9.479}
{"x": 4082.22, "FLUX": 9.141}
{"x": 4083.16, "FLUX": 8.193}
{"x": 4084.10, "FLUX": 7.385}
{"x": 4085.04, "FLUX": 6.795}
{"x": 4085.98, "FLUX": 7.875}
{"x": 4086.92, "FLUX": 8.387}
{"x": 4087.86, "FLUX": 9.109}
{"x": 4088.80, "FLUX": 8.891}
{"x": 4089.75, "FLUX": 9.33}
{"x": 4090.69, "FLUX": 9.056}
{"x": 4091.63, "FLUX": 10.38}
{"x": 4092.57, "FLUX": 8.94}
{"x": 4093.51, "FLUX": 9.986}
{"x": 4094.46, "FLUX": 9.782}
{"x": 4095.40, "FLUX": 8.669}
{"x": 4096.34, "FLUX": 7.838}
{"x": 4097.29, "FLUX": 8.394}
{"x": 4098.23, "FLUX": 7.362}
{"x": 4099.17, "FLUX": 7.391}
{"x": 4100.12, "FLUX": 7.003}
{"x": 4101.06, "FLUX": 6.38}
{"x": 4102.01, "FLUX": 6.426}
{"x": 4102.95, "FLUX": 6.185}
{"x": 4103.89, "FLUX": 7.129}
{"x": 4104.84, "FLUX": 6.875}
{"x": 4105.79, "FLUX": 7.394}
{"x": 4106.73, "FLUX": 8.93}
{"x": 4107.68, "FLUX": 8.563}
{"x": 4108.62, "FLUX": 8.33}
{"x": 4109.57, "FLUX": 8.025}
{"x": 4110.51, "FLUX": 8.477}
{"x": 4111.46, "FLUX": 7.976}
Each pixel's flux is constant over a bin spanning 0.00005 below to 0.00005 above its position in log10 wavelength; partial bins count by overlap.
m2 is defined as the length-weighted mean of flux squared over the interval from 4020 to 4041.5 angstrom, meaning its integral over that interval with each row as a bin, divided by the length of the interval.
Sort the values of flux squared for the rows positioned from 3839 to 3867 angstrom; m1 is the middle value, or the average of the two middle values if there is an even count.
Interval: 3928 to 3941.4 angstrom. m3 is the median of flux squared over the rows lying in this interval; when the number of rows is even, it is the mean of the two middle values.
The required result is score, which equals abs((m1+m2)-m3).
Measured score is 90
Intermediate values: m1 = 33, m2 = 63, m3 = 7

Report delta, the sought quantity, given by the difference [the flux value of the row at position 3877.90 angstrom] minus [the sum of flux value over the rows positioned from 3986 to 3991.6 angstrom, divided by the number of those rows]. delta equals -2.8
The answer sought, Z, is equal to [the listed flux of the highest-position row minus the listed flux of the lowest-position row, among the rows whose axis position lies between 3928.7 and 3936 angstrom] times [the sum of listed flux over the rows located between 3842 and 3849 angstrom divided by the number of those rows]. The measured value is -7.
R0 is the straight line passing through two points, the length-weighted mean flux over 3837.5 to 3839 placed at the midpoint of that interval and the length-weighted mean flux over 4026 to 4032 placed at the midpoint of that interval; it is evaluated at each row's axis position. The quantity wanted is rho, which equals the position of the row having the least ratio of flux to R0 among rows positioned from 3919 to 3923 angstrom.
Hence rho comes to 3920.99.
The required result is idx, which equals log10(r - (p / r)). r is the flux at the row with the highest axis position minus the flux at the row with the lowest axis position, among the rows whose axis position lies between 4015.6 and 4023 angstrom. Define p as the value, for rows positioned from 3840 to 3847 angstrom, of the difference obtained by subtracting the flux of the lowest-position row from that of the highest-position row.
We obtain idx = -0.56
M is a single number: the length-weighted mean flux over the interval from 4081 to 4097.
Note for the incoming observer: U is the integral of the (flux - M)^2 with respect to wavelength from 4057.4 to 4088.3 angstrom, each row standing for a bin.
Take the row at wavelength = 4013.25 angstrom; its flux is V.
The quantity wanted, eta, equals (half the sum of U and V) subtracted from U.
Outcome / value 28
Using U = 66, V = 8.783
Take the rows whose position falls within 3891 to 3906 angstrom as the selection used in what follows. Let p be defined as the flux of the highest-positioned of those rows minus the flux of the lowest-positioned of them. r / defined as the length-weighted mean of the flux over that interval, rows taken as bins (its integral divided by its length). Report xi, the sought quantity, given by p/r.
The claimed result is -0.3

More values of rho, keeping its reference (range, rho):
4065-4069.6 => 4066.27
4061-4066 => 4063.46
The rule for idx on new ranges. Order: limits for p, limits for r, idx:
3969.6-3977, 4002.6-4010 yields -0.32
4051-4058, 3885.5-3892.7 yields 0.56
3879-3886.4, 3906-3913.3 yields 0.47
